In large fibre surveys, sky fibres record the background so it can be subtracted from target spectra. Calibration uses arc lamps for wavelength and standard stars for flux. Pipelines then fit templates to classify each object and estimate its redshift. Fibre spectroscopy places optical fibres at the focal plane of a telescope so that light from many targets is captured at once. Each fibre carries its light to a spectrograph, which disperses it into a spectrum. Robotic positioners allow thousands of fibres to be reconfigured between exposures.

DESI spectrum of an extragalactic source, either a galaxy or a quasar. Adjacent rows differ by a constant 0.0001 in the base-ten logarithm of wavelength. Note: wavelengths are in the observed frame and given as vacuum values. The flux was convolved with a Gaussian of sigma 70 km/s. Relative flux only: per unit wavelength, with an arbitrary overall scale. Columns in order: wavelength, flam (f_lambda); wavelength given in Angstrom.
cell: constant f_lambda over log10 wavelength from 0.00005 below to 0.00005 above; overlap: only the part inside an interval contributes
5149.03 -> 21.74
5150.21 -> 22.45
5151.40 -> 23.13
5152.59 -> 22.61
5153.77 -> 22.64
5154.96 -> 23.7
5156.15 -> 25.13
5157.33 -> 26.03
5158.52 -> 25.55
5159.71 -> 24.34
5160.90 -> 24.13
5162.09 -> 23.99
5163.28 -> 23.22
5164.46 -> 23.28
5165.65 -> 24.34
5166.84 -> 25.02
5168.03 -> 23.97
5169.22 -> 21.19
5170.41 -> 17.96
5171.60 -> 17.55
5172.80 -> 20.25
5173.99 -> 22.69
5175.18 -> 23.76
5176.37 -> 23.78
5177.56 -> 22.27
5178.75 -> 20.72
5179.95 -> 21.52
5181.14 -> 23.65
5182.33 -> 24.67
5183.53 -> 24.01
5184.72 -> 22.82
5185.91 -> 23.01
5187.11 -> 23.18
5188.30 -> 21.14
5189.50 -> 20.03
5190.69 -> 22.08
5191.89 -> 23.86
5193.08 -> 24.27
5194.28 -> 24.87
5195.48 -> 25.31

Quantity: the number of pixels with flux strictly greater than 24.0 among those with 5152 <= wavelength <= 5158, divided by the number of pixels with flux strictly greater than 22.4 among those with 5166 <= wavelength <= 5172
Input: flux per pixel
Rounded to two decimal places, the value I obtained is 1.00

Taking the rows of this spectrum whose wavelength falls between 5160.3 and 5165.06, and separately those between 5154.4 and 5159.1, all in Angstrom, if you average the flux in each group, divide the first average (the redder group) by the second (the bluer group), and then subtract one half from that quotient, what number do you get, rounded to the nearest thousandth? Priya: 0.442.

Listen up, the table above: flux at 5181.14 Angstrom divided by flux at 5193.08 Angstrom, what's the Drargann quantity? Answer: 0.97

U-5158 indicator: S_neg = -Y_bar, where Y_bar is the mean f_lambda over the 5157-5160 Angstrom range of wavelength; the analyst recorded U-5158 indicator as -25.3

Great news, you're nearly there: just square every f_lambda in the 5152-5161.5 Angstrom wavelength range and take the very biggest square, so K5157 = 678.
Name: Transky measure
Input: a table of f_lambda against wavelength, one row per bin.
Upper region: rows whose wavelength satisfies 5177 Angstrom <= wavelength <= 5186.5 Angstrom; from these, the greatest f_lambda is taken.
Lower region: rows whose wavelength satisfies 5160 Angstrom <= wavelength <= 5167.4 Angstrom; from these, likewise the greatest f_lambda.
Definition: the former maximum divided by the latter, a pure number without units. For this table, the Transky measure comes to 0.99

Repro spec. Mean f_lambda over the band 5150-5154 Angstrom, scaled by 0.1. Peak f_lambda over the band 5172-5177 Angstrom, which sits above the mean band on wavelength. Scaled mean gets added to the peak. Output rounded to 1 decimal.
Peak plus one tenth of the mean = 26.1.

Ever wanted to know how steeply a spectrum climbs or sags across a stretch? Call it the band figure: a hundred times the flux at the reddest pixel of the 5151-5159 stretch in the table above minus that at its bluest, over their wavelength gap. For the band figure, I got 34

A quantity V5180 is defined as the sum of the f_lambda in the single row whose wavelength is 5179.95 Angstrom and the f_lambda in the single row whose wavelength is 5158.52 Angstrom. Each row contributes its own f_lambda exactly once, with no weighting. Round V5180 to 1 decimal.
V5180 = 47.1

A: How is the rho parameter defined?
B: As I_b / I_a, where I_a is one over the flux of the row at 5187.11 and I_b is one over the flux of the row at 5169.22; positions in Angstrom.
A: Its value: 1.09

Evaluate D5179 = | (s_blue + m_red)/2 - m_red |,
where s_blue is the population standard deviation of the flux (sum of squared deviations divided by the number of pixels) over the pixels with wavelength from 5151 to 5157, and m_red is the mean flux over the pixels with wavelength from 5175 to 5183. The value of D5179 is 11.0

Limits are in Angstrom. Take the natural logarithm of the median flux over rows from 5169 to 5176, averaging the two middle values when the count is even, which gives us 3.03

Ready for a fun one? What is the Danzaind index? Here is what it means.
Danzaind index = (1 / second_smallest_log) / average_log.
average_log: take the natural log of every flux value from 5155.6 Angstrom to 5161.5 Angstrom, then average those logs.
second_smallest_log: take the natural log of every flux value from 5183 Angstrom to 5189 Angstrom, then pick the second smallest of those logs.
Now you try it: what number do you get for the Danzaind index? 0.099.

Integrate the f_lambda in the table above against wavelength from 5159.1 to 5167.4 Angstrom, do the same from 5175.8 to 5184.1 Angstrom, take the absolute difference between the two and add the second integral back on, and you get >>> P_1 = 200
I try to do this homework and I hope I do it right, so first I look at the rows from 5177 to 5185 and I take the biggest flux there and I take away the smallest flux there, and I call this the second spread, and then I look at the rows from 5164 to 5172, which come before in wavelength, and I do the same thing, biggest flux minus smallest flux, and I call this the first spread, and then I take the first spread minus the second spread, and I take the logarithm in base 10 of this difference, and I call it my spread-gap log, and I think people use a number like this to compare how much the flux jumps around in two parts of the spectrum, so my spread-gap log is 0.55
